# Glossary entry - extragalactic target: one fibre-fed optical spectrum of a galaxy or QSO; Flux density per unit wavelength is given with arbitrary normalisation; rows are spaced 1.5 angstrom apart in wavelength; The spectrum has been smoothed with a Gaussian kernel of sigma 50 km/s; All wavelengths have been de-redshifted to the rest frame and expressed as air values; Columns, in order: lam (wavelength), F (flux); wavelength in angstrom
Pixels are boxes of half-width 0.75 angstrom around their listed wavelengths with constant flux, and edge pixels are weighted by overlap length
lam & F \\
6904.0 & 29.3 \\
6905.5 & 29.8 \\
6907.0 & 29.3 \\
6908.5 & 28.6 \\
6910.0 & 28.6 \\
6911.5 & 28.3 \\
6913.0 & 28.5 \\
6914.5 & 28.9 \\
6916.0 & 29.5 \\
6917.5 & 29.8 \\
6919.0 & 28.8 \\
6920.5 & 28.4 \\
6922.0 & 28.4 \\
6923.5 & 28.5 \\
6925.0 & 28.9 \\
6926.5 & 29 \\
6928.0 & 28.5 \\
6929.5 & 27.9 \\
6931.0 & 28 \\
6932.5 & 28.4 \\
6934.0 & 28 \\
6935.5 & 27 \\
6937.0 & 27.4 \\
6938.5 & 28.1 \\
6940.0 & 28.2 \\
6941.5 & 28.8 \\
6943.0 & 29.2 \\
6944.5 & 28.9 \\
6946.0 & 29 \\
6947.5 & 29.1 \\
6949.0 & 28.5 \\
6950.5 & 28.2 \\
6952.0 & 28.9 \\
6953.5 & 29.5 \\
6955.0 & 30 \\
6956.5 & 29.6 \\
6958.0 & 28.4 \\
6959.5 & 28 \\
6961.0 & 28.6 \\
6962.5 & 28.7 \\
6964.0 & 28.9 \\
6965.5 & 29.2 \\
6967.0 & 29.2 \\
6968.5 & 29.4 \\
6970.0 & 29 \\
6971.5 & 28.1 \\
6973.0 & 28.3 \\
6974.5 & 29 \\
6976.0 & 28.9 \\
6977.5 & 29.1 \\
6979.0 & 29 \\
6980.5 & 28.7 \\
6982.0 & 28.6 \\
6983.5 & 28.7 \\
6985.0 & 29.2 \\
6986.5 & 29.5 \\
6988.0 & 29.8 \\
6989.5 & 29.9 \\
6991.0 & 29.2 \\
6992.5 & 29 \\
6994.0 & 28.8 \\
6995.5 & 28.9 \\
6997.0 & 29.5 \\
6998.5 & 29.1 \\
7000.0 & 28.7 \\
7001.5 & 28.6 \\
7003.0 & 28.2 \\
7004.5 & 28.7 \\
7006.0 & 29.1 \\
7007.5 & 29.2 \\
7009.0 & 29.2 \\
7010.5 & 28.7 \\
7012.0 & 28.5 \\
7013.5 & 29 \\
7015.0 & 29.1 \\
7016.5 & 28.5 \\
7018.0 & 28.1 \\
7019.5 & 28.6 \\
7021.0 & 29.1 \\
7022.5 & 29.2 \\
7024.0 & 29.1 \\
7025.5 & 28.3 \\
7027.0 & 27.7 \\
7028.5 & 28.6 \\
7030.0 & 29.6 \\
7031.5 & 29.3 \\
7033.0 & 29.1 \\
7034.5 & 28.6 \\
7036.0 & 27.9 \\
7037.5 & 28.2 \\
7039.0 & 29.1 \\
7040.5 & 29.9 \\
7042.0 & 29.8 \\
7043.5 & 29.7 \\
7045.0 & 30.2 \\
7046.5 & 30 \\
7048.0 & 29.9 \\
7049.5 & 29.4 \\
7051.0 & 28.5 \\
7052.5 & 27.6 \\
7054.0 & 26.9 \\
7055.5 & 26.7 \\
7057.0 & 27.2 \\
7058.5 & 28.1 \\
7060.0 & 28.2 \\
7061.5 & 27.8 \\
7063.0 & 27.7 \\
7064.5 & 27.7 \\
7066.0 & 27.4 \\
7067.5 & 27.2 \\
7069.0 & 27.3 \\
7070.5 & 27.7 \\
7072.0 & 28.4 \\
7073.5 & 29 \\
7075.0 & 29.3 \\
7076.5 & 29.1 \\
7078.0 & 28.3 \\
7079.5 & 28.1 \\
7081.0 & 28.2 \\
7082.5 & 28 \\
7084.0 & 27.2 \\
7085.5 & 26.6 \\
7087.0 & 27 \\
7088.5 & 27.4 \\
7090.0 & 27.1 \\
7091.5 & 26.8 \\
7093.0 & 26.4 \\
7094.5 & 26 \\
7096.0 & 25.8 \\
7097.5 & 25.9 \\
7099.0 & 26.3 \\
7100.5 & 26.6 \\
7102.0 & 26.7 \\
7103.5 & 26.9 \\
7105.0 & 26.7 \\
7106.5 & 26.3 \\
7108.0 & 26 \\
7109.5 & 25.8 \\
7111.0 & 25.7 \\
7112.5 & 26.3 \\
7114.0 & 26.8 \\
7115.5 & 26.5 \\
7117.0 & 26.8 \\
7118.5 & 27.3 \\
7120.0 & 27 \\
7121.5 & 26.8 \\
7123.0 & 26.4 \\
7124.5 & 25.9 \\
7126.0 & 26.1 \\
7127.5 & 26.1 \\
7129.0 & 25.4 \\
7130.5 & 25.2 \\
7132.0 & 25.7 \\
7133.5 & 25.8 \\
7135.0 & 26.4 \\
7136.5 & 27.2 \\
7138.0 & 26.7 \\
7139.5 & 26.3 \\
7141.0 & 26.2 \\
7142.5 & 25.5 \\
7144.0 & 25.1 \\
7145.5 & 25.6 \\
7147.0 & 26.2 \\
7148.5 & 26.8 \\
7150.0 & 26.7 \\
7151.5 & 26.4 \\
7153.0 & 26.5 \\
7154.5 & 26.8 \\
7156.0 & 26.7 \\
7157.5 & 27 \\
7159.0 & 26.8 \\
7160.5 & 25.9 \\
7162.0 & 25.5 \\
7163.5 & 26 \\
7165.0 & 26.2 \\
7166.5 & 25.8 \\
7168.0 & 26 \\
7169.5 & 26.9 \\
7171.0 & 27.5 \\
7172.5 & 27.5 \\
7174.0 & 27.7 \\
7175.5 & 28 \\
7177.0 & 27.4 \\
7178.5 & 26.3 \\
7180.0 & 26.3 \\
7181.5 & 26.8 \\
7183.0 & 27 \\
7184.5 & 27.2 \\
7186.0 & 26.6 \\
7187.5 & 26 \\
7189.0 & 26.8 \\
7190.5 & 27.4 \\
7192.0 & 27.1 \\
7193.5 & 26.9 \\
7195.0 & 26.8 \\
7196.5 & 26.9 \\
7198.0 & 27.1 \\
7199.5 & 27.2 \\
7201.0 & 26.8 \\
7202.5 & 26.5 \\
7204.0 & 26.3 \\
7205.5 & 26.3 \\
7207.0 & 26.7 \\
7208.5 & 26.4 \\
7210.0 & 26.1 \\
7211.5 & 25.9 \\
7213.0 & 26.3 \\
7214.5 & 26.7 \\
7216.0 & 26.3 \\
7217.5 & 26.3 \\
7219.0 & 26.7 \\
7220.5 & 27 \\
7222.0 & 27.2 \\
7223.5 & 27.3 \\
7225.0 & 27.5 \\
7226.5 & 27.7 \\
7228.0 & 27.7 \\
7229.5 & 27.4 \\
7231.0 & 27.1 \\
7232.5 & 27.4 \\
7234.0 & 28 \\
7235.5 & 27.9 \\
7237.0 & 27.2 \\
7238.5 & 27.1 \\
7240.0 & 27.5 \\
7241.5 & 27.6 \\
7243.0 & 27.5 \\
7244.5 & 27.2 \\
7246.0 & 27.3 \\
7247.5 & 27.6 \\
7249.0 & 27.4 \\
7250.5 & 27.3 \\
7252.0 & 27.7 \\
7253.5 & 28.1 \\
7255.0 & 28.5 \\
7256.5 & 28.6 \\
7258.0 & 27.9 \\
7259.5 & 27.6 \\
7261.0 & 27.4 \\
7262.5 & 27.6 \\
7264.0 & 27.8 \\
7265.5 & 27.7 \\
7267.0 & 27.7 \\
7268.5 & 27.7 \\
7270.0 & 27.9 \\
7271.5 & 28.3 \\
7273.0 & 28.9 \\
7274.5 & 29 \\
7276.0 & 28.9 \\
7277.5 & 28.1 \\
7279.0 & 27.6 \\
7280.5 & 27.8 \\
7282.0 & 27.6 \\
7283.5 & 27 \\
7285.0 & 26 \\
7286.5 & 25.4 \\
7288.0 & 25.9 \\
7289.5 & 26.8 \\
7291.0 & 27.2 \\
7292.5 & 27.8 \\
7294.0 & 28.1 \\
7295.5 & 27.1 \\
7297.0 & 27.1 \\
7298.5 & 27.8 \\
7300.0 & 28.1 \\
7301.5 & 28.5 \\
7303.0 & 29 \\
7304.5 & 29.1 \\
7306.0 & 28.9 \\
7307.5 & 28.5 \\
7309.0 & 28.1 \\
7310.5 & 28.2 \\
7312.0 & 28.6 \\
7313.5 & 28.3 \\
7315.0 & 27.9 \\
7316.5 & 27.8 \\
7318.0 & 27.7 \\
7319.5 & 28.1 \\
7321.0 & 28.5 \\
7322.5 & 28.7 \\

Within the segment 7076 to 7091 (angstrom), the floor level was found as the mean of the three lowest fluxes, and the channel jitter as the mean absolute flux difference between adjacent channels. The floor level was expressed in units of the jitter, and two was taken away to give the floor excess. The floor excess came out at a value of 62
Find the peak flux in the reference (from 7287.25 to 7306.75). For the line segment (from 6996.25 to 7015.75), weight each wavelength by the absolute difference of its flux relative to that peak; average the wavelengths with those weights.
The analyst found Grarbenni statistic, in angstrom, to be 7004.7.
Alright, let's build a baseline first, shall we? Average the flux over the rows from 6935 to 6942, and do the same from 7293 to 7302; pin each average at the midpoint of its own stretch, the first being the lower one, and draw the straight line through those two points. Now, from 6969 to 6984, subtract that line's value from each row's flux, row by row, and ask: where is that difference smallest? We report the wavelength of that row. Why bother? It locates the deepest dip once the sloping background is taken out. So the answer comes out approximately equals 6971.5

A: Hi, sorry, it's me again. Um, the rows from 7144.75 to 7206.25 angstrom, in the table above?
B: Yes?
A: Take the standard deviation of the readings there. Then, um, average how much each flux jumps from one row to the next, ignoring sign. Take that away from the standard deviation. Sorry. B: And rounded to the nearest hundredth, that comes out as 0.21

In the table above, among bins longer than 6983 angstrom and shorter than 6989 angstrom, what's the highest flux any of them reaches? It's 29.8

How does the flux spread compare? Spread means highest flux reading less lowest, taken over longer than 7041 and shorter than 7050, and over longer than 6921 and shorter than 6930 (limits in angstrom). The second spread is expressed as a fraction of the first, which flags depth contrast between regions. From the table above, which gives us 1.4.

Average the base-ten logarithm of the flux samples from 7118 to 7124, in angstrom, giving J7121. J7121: 1.43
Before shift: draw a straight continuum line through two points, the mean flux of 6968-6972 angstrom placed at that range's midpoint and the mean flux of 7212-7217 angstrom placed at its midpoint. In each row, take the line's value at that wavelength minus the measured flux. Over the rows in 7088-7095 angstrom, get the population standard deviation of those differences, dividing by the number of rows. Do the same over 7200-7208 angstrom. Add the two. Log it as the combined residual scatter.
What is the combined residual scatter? 0.67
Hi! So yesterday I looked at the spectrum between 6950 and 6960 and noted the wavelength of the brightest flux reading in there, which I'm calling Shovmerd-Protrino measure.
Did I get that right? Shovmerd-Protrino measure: 6955.0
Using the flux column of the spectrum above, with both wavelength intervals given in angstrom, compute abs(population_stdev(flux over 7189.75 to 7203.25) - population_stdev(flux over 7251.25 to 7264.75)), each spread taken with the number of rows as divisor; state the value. 0.14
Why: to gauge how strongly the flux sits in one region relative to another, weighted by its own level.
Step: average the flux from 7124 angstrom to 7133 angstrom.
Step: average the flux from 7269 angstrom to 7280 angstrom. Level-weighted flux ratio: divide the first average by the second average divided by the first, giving 23.3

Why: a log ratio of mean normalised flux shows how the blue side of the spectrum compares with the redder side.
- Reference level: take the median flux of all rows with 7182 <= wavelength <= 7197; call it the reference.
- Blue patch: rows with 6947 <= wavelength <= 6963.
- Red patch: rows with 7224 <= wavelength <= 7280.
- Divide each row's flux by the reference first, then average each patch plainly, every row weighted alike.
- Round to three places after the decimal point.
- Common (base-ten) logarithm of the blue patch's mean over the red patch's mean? 0.017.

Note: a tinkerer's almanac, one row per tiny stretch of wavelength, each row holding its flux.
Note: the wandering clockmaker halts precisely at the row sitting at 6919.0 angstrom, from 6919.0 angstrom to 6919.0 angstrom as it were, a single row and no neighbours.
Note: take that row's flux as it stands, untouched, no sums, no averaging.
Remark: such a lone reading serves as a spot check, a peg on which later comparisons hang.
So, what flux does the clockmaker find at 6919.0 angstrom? 28.8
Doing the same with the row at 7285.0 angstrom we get 26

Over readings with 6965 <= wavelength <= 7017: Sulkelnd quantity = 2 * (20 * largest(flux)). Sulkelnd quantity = 1196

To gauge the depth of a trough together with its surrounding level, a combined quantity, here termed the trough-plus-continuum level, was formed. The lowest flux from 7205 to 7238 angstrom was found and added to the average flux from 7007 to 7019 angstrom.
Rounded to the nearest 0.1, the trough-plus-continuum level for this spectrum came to 54.7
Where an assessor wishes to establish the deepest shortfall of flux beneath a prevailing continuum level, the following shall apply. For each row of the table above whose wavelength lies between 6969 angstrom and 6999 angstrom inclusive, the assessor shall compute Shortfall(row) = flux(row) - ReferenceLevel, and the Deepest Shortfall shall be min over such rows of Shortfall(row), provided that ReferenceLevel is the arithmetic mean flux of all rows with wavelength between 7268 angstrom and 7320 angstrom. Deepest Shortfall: 0.2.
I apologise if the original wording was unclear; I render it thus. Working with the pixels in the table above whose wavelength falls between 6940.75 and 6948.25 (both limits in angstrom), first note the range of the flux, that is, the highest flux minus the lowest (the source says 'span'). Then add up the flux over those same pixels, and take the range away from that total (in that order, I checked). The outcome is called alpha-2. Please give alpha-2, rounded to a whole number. 145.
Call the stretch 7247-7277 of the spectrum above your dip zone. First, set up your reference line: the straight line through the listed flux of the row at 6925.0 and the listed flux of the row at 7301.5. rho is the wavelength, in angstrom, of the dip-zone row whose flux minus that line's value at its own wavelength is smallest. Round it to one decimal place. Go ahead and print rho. 7250.5 angstrom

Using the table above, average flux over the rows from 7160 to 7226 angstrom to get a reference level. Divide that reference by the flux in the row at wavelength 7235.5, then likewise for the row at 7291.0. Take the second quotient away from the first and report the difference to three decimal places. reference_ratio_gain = -0.025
